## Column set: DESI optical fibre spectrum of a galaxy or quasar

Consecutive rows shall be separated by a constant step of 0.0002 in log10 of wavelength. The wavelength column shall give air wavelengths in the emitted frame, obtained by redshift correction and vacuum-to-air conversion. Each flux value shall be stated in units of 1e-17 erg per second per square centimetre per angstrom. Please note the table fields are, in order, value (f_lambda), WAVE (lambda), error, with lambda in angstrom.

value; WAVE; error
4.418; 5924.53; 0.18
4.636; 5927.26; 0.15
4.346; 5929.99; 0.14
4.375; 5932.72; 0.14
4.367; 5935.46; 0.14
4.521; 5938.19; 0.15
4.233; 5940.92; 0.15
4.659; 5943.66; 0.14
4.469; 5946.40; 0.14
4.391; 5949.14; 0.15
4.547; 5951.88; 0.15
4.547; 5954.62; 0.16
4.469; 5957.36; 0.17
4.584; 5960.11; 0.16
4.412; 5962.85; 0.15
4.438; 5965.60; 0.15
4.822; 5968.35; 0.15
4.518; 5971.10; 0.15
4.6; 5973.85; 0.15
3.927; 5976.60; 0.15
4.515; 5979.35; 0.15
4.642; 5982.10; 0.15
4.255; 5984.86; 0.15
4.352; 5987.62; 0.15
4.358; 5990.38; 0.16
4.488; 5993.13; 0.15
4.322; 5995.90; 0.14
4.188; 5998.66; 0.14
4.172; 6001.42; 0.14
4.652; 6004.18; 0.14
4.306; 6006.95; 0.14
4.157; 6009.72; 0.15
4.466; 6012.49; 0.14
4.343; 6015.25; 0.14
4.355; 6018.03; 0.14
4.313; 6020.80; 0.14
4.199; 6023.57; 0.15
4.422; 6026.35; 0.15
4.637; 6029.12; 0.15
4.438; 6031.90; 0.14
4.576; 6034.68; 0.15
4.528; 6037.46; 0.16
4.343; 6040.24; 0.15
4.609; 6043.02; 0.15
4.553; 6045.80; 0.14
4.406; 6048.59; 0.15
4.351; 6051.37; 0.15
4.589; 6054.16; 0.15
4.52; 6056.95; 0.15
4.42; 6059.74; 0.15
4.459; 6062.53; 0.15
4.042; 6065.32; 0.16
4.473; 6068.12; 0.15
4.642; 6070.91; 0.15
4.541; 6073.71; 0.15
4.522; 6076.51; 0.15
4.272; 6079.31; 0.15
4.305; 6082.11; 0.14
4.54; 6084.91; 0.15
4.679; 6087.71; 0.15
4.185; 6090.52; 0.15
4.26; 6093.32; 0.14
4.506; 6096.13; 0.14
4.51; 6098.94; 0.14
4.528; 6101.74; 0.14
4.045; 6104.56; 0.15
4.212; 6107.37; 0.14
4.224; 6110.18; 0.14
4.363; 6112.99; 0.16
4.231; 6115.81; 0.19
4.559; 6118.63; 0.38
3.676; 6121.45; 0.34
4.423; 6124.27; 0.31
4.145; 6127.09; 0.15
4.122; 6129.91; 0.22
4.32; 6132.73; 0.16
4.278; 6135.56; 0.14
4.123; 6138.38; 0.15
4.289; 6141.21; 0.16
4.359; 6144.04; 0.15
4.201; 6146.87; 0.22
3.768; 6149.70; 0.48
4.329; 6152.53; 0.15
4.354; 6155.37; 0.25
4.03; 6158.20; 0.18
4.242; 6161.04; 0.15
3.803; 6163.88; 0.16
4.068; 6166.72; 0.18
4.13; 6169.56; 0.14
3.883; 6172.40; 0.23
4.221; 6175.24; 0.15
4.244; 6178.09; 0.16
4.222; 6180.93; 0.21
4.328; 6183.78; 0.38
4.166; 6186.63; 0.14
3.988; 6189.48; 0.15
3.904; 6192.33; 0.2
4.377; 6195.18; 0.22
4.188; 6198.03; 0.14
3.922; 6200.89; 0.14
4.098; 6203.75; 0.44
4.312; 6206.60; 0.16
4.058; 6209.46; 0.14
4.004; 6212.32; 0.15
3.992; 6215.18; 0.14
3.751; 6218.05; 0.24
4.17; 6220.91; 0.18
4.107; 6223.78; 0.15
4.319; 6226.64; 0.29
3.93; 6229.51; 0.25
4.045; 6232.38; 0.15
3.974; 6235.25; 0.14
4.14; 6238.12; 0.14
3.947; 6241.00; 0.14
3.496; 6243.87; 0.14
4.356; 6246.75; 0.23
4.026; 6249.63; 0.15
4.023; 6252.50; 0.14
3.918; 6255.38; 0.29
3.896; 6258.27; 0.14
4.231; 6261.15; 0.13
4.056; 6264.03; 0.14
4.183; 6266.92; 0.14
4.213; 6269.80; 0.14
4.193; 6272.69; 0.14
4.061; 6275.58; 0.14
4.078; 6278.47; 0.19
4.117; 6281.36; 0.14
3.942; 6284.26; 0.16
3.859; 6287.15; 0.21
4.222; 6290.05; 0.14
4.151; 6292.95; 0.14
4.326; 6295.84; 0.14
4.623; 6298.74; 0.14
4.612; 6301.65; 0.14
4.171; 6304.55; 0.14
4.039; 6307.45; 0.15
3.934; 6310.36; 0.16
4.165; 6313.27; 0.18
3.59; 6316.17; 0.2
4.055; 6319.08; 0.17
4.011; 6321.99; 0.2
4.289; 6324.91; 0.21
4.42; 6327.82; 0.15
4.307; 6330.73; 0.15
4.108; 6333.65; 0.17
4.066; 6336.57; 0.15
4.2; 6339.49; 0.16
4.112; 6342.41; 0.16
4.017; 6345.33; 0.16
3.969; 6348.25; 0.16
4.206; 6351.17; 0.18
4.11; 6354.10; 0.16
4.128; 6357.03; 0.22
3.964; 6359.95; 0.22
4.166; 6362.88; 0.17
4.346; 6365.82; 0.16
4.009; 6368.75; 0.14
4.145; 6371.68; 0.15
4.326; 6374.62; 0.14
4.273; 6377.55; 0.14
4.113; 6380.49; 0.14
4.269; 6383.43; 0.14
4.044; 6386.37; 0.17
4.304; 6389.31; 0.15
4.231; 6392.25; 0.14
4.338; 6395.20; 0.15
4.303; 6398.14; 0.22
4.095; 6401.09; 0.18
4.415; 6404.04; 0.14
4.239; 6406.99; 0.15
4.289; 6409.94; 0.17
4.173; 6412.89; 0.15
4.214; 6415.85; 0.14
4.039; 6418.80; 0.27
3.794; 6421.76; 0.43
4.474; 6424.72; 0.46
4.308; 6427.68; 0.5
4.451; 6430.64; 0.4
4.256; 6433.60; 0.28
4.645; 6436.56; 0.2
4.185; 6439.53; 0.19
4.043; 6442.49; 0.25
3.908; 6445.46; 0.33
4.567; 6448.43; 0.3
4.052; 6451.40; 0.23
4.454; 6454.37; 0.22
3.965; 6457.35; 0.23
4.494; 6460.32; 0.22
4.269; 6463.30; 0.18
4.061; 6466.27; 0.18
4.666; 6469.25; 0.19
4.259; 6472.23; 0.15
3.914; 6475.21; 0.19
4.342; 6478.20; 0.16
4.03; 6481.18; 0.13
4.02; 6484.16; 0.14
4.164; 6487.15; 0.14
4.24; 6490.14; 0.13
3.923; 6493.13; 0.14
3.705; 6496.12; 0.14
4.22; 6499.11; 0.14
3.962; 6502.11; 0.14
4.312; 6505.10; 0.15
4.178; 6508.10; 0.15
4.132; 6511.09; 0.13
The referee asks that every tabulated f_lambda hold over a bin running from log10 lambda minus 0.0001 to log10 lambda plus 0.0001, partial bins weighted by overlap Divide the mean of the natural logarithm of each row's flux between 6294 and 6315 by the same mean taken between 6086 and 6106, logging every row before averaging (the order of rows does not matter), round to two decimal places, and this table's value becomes 0.98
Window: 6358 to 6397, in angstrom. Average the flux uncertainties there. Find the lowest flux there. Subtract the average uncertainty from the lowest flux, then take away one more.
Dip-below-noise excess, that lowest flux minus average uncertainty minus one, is 2.81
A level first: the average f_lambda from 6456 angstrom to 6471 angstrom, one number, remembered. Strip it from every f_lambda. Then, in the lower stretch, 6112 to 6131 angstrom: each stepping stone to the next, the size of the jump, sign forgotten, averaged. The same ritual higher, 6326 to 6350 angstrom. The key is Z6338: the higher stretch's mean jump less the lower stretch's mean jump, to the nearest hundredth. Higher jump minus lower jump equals -0.30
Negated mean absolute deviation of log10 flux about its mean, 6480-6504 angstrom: -0.014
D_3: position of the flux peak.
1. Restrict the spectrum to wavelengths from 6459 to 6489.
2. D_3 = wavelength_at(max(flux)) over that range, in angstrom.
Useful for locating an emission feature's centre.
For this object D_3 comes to 6469.25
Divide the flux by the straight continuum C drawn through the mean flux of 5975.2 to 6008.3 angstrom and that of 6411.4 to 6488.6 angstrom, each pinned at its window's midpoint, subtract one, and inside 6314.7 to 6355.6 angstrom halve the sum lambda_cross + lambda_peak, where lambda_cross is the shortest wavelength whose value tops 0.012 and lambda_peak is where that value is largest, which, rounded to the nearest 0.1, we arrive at 6327.8 angstrom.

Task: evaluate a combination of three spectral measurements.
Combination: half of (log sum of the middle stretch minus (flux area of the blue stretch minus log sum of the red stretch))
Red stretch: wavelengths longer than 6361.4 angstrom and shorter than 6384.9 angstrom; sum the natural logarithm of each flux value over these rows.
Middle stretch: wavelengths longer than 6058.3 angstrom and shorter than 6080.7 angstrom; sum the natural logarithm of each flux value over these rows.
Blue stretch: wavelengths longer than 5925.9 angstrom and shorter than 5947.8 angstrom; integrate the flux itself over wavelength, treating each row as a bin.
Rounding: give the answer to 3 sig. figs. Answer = -37.0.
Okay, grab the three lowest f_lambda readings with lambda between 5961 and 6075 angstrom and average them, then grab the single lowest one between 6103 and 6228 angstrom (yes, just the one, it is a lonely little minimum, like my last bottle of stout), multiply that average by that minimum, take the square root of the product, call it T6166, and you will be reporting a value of 3.85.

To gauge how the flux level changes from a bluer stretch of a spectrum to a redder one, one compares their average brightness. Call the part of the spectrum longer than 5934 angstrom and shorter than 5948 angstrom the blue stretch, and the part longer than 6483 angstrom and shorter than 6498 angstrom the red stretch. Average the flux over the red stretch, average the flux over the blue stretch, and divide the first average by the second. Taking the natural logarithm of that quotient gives -0.10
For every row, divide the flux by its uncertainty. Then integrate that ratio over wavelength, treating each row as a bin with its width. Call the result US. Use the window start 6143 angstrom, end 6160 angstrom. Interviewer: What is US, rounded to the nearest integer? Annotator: 353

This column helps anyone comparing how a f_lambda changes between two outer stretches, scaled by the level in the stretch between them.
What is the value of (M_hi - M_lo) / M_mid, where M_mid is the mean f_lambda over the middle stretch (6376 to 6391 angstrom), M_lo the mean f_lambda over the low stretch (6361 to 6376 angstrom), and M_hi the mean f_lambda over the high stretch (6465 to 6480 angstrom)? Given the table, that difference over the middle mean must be 0.01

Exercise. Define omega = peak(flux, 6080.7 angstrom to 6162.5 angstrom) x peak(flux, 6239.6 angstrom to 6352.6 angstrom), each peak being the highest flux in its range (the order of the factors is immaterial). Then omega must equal 21.6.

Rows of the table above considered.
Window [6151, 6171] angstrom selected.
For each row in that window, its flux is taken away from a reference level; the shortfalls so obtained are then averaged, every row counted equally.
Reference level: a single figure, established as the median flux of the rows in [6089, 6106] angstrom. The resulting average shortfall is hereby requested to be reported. 0.25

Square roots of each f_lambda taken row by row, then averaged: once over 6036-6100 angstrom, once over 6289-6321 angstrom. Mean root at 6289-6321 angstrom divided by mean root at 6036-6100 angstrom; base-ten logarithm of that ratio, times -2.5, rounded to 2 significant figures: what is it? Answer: 0.035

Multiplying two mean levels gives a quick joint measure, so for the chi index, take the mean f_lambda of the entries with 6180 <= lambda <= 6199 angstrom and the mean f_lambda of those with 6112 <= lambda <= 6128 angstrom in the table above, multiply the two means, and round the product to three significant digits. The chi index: 17.6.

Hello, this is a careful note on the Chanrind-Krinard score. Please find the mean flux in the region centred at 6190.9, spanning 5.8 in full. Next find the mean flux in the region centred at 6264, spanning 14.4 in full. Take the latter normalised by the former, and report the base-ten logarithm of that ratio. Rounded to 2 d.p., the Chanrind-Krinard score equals 0.02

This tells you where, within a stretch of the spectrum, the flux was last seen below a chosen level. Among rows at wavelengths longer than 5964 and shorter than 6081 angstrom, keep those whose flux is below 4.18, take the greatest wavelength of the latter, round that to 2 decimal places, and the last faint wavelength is 6065.32 angstrom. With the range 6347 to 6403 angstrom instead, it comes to 6401.09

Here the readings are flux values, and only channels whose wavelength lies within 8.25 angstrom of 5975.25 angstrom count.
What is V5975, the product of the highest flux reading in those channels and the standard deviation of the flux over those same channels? 1.3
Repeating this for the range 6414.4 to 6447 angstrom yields 1.1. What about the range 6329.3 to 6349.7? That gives 0.5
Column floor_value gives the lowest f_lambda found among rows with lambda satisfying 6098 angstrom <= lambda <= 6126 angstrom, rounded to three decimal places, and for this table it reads 3.676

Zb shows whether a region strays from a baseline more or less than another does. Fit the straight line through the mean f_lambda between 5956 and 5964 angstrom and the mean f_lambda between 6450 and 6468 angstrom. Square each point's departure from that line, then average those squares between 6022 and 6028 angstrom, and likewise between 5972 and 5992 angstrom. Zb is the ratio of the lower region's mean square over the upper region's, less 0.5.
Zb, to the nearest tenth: 1.3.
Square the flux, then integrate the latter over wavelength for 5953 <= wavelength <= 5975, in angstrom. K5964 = 455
